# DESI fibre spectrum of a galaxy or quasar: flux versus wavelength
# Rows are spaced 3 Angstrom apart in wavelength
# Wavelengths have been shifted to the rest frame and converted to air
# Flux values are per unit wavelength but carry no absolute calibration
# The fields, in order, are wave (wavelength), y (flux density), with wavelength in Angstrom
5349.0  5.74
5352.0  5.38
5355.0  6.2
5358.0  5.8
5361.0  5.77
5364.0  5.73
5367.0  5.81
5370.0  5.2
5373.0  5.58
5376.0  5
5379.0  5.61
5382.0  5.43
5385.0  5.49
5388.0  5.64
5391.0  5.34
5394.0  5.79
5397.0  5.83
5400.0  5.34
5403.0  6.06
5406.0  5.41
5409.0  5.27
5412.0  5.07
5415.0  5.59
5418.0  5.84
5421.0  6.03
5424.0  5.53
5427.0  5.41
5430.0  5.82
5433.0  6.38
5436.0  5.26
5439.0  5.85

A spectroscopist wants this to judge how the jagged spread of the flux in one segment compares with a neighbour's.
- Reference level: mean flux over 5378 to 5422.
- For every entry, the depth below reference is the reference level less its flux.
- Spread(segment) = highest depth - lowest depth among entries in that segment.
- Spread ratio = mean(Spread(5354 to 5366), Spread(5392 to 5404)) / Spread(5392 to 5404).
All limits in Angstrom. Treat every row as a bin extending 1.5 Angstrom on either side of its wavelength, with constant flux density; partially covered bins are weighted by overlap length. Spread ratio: 0.83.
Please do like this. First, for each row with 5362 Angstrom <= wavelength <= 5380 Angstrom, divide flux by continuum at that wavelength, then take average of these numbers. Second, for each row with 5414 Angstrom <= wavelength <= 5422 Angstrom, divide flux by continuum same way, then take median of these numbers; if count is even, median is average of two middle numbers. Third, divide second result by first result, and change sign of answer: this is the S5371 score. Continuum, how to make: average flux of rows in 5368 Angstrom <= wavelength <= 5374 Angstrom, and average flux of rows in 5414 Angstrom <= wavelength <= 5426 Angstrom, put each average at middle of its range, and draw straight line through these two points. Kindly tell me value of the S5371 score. -1.00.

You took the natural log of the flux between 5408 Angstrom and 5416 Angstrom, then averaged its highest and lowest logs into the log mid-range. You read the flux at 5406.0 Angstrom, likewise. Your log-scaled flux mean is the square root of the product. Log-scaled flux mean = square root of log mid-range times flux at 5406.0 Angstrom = 3.01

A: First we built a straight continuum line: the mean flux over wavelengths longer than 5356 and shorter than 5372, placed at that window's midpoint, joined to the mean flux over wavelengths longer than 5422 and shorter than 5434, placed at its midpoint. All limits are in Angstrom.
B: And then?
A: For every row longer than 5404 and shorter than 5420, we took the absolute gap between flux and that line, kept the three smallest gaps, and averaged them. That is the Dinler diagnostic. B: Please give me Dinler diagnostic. 0.19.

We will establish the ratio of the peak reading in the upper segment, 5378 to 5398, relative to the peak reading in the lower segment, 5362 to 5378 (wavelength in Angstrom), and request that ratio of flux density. 1.00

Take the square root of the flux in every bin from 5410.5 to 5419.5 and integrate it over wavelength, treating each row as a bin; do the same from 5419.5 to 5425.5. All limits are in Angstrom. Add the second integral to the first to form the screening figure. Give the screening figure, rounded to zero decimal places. 36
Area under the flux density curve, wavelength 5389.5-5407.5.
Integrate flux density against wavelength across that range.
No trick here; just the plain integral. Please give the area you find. 101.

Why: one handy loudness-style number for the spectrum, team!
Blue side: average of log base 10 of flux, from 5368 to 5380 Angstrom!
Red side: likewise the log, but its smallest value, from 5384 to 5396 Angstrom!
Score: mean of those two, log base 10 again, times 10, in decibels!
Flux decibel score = -1.38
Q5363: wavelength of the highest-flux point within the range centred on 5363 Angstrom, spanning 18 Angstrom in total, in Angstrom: 5355.0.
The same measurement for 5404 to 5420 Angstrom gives 5418.0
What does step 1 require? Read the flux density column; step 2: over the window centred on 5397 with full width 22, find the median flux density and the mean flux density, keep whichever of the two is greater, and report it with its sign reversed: -5.64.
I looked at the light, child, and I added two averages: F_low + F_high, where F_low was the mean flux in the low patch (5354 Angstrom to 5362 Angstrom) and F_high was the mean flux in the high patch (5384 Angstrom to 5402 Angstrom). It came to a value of 11.5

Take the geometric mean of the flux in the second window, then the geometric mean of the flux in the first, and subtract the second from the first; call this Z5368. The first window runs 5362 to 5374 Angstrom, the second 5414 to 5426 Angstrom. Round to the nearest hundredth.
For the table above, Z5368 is -0.17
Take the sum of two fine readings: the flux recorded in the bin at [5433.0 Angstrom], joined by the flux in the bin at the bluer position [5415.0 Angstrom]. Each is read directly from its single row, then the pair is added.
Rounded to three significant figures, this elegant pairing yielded 12.0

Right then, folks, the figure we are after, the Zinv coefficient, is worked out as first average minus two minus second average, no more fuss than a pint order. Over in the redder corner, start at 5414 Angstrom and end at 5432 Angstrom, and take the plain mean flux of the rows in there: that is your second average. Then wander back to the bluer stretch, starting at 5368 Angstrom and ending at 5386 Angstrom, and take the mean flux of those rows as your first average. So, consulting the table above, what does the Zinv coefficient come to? -2.3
